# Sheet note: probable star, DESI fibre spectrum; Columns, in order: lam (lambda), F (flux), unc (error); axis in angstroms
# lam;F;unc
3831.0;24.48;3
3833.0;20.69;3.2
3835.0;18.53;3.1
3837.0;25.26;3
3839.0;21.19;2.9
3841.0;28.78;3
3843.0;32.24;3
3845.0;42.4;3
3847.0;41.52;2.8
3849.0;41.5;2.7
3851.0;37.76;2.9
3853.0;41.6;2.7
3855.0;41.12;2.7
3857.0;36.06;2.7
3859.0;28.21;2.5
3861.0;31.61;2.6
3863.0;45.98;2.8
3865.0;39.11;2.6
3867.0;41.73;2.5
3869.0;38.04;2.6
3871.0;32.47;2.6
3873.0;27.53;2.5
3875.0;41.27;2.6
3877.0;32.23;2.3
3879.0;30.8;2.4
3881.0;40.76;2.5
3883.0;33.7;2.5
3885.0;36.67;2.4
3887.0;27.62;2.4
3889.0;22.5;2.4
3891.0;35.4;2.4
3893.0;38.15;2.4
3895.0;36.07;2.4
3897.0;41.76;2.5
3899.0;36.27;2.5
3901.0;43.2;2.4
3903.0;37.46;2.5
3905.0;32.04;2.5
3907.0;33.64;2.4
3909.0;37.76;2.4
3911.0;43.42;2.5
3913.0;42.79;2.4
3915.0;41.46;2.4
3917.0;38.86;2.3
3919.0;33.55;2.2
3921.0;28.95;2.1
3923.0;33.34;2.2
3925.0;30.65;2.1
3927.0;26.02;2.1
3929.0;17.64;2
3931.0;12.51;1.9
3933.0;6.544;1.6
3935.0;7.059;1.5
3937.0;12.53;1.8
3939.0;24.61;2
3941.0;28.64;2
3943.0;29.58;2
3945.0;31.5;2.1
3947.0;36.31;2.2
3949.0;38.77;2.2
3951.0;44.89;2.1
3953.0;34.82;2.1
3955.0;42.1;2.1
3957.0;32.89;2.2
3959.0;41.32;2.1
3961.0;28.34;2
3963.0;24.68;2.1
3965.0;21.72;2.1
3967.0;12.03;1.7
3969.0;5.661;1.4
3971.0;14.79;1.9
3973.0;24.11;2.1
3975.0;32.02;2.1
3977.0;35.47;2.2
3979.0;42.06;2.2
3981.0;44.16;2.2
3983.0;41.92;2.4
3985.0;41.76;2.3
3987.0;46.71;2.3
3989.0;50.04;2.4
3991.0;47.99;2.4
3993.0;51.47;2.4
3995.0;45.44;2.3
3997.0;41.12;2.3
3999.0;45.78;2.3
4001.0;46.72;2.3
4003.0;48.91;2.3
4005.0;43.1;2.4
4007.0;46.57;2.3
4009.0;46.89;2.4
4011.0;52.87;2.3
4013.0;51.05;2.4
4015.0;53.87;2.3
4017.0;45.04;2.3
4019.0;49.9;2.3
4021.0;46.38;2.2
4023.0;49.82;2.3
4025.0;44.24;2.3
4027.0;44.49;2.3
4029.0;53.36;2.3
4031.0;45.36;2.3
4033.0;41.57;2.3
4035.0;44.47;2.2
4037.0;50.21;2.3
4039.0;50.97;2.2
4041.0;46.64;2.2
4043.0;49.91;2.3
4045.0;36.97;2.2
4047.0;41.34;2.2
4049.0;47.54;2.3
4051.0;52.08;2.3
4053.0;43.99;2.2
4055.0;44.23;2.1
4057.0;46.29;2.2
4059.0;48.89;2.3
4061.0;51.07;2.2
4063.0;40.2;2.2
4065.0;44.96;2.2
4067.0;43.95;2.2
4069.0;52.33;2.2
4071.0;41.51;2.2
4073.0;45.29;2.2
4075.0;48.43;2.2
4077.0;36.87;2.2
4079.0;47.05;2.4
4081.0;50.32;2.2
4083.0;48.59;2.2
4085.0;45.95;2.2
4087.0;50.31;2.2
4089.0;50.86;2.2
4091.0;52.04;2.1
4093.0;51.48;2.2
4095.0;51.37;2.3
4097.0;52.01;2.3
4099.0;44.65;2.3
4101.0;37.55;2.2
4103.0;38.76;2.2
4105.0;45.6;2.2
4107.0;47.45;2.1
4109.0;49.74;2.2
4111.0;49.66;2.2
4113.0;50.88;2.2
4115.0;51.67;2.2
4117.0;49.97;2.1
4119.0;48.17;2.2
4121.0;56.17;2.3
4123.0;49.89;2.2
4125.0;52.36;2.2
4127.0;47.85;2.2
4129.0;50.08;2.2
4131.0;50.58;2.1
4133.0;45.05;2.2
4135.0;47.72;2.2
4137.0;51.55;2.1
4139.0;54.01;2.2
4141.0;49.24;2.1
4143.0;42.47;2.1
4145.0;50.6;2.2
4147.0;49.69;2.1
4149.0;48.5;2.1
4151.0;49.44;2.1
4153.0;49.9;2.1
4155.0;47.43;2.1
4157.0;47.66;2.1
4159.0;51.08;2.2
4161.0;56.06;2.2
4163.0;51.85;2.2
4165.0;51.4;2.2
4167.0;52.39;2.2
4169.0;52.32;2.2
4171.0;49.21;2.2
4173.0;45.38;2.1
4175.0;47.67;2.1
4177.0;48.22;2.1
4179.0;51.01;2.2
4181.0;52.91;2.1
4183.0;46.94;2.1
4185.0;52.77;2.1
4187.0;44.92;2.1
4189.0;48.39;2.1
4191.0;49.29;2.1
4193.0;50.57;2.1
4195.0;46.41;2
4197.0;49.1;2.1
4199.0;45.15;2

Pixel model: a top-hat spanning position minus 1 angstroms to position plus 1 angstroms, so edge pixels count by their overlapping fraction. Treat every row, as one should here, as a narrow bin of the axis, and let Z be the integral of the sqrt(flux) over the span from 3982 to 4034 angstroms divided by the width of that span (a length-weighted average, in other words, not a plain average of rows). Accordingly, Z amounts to 6.9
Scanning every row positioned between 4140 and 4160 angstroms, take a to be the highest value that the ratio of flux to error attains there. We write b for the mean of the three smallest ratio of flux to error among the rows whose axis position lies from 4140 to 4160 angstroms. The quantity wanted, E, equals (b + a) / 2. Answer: 22.8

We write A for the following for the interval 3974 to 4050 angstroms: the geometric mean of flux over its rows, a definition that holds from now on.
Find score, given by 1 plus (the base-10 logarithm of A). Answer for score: 2.66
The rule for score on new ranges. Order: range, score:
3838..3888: 2.55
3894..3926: 2.56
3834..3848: 2.46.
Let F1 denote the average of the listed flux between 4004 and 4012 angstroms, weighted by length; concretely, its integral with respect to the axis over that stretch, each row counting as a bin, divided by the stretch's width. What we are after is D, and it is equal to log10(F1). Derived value 1.68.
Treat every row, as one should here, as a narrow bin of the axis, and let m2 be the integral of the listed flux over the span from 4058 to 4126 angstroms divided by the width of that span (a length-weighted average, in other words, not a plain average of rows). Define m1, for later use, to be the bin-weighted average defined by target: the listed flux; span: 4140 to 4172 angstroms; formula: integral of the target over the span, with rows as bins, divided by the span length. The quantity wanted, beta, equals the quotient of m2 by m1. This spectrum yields 0.96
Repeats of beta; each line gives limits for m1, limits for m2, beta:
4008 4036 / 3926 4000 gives 0.66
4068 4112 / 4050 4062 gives 1.01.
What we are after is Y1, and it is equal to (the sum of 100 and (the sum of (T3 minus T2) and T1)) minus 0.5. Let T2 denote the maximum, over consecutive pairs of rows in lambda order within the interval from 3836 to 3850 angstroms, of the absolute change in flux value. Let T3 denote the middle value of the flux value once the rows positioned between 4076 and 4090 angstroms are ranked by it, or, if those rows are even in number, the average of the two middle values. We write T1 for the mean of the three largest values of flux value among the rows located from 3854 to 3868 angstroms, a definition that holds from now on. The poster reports 181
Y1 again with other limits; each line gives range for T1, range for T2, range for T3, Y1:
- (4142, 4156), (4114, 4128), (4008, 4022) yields 191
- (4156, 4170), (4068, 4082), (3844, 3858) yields 183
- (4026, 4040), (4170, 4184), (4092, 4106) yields 191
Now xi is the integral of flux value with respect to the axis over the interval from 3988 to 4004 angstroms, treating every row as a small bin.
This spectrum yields 755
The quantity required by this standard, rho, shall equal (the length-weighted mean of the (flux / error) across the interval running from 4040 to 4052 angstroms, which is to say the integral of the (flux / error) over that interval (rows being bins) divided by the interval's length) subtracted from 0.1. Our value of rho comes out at -20.2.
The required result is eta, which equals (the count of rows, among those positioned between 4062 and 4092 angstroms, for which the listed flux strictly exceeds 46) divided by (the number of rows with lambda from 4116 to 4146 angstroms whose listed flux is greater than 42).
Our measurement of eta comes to 0.5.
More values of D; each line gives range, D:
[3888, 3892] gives 1.46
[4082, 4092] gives 1.70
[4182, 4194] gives 1.69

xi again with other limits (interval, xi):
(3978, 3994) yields 732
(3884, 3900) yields 549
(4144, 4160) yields 789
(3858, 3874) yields 569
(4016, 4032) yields 757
